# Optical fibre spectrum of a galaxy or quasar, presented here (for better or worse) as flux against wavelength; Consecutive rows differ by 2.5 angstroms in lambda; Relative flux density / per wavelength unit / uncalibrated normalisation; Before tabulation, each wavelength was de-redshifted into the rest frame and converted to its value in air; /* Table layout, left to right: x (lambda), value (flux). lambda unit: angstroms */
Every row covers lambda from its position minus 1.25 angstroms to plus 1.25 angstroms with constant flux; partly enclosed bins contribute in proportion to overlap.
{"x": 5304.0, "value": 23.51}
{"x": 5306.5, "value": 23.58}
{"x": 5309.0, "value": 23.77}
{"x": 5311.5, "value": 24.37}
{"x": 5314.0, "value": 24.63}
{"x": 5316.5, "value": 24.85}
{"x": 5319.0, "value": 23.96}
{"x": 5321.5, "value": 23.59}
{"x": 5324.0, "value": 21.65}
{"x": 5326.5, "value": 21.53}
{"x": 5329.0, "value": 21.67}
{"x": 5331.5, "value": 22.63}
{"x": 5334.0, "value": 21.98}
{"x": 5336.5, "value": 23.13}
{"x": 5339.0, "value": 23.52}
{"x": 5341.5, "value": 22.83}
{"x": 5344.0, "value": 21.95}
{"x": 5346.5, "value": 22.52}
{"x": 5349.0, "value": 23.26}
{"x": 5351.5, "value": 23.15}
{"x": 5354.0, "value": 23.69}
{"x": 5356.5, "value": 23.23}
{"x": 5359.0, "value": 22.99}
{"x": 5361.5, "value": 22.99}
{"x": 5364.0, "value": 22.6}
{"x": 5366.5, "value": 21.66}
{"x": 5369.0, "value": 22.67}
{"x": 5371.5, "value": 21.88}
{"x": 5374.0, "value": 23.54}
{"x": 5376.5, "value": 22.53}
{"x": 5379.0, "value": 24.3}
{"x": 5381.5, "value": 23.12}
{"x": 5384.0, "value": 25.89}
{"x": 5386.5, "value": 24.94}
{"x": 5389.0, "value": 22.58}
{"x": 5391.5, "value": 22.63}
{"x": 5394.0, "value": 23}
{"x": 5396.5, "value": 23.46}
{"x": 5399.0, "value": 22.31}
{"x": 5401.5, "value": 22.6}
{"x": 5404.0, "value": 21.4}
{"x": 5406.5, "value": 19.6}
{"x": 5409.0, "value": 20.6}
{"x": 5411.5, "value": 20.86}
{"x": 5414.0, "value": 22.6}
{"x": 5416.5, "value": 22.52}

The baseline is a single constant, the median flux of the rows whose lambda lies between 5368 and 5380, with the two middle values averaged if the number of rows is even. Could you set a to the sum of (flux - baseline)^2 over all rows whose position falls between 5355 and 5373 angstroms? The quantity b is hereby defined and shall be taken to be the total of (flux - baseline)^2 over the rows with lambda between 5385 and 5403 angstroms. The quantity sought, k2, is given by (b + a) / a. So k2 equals 3.8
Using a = 2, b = 6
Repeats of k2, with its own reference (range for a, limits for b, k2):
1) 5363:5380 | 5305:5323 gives 4.2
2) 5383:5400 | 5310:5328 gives 2.0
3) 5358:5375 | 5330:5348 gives 1.8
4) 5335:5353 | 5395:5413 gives 10.3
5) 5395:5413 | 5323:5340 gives 1.2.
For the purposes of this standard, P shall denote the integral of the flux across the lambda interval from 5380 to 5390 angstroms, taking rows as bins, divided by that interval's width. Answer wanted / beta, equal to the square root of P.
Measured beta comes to 4.92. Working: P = 24.2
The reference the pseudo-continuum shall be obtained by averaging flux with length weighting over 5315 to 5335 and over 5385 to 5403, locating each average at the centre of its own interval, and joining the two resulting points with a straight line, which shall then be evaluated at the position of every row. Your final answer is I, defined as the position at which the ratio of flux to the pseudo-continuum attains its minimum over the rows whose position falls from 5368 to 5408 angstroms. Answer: 5406.5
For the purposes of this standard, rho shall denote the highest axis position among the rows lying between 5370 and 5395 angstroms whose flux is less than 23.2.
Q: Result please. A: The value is 5394.0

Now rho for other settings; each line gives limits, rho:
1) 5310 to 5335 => 5334.0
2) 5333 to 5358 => 5351.5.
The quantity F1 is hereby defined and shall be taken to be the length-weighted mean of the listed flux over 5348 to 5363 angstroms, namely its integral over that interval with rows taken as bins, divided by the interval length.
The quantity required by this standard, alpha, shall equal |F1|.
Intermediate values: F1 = 23.21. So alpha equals 23.2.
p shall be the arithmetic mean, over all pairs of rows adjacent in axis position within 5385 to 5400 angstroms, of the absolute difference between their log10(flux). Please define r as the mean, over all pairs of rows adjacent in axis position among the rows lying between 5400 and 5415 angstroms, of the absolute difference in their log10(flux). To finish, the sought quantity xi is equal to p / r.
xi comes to 0.7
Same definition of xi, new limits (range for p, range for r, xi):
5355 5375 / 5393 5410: 0.7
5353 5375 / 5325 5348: 1.0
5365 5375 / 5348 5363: 4.4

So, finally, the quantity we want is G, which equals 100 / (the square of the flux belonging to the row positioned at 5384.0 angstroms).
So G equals 0.149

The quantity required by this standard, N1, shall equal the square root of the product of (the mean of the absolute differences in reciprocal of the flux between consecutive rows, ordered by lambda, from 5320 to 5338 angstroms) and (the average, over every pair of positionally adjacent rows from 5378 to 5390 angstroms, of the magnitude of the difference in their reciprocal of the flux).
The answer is 0.0023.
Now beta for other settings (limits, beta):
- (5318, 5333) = 4.74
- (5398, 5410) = 4.61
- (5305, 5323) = 4.91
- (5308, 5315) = 4.93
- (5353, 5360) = 4.83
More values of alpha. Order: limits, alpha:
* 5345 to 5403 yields 23.1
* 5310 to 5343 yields 23.1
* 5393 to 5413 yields 21.7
